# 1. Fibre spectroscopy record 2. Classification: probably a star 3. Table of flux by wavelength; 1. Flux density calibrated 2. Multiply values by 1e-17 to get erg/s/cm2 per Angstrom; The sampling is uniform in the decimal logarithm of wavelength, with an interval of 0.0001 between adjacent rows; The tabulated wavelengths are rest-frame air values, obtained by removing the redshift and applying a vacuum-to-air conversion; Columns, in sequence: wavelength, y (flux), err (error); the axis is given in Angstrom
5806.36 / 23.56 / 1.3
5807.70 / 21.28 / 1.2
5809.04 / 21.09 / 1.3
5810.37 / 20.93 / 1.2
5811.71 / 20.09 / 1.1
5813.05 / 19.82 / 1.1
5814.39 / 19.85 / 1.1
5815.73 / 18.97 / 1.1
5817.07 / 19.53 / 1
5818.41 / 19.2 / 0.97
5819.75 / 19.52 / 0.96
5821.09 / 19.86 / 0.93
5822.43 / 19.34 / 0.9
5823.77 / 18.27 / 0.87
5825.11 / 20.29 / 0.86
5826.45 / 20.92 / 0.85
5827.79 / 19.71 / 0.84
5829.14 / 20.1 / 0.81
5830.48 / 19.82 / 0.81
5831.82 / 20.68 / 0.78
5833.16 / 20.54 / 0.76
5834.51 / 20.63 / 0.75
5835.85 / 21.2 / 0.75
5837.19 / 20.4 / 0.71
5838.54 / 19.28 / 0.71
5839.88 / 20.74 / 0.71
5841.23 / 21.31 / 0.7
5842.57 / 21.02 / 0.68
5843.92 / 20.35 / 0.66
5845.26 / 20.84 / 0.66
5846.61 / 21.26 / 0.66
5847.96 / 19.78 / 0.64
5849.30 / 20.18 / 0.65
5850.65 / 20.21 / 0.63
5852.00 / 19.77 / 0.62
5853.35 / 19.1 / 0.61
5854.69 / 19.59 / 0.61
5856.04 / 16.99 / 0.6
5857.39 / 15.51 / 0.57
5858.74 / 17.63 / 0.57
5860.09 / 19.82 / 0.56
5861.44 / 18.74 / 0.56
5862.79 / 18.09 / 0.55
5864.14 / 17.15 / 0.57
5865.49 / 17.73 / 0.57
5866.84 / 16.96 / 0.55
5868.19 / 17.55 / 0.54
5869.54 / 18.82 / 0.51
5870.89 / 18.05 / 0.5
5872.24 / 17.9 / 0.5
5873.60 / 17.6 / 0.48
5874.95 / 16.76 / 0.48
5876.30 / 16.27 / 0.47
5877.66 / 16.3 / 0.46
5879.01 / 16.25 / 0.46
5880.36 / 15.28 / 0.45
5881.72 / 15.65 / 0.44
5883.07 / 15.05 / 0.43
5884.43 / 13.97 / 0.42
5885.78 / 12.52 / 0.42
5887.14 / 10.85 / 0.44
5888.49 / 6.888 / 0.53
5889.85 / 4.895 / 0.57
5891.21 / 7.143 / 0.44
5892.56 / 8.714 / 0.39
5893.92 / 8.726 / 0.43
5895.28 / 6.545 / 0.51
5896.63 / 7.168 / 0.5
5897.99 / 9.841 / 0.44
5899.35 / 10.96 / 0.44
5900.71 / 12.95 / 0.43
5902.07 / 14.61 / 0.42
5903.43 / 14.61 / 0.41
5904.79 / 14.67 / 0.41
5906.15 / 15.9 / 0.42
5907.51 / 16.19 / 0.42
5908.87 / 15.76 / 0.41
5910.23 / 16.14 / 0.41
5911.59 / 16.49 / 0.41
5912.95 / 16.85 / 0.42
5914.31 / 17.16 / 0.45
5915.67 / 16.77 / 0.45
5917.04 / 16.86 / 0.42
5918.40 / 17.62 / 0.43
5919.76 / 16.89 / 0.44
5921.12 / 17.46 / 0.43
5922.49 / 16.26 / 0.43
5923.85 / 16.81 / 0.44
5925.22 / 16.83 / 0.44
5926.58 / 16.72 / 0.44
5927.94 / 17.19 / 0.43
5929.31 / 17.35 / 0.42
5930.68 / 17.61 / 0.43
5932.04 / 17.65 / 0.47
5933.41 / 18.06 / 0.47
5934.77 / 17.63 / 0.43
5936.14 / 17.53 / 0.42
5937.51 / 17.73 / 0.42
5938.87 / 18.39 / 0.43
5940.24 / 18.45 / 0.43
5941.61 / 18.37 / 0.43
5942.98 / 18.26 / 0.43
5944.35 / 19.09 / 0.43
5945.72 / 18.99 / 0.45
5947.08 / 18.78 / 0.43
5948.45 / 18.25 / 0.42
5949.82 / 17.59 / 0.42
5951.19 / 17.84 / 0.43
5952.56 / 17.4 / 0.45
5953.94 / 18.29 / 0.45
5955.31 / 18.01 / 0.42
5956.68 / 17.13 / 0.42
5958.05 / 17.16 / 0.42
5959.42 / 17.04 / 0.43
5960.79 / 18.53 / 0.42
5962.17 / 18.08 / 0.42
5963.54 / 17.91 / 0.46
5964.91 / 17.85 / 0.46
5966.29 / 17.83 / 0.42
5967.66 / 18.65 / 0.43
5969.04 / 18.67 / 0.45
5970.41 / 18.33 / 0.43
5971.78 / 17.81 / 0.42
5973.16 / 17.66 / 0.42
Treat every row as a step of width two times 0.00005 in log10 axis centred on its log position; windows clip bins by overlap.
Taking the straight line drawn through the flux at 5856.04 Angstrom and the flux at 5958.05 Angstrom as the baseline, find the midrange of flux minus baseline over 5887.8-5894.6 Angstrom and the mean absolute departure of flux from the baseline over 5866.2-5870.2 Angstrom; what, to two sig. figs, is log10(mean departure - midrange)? 1.0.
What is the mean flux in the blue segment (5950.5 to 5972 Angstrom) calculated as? 17.9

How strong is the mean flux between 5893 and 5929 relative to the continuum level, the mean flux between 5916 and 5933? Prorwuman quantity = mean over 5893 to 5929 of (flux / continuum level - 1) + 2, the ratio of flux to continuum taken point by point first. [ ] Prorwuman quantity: 1.9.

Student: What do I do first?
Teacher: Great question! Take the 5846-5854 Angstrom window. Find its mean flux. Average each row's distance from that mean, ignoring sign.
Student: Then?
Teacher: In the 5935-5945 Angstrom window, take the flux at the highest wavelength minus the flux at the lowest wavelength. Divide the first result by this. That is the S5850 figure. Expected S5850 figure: 0.3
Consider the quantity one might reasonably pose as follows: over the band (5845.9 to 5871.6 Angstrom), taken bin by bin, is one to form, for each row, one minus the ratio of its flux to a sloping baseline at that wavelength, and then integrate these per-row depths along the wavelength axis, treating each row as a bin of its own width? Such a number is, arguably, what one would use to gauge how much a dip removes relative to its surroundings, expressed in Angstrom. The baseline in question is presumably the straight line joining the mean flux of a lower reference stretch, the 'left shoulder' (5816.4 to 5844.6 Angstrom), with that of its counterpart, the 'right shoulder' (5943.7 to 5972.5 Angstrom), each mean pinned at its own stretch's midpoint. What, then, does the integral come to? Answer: 1.4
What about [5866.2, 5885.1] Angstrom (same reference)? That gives 2.7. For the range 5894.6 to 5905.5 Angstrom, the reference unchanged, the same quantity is 4.3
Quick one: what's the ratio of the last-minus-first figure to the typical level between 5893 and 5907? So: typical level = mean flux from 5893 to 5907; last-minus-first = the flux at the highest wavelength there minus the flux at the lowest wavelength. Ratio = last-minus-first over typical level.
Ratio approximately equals 0.6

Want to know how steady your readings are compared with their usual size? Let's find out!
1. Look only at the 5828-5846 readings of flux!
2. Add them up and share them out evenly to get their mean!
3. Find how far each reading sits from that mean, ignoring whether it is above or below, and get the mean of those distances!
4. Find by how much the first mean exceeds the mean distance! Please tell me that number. 20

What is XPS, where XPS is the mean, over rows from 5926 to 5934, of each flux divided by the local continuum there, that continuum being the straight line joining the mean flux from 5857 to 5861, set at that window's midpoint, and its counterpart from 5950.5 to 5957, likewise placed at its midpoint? 0.98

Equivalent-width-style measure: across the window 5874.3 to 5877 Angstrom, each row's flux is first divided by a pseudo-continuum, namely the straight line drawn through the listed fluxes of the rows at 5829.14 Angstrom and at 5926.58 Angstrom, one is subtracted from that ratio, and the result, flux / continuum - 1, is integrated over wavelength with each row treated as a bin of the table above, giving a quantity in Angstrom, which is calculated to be -0.29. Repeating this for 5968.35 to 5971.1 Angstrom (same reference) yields 0.59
